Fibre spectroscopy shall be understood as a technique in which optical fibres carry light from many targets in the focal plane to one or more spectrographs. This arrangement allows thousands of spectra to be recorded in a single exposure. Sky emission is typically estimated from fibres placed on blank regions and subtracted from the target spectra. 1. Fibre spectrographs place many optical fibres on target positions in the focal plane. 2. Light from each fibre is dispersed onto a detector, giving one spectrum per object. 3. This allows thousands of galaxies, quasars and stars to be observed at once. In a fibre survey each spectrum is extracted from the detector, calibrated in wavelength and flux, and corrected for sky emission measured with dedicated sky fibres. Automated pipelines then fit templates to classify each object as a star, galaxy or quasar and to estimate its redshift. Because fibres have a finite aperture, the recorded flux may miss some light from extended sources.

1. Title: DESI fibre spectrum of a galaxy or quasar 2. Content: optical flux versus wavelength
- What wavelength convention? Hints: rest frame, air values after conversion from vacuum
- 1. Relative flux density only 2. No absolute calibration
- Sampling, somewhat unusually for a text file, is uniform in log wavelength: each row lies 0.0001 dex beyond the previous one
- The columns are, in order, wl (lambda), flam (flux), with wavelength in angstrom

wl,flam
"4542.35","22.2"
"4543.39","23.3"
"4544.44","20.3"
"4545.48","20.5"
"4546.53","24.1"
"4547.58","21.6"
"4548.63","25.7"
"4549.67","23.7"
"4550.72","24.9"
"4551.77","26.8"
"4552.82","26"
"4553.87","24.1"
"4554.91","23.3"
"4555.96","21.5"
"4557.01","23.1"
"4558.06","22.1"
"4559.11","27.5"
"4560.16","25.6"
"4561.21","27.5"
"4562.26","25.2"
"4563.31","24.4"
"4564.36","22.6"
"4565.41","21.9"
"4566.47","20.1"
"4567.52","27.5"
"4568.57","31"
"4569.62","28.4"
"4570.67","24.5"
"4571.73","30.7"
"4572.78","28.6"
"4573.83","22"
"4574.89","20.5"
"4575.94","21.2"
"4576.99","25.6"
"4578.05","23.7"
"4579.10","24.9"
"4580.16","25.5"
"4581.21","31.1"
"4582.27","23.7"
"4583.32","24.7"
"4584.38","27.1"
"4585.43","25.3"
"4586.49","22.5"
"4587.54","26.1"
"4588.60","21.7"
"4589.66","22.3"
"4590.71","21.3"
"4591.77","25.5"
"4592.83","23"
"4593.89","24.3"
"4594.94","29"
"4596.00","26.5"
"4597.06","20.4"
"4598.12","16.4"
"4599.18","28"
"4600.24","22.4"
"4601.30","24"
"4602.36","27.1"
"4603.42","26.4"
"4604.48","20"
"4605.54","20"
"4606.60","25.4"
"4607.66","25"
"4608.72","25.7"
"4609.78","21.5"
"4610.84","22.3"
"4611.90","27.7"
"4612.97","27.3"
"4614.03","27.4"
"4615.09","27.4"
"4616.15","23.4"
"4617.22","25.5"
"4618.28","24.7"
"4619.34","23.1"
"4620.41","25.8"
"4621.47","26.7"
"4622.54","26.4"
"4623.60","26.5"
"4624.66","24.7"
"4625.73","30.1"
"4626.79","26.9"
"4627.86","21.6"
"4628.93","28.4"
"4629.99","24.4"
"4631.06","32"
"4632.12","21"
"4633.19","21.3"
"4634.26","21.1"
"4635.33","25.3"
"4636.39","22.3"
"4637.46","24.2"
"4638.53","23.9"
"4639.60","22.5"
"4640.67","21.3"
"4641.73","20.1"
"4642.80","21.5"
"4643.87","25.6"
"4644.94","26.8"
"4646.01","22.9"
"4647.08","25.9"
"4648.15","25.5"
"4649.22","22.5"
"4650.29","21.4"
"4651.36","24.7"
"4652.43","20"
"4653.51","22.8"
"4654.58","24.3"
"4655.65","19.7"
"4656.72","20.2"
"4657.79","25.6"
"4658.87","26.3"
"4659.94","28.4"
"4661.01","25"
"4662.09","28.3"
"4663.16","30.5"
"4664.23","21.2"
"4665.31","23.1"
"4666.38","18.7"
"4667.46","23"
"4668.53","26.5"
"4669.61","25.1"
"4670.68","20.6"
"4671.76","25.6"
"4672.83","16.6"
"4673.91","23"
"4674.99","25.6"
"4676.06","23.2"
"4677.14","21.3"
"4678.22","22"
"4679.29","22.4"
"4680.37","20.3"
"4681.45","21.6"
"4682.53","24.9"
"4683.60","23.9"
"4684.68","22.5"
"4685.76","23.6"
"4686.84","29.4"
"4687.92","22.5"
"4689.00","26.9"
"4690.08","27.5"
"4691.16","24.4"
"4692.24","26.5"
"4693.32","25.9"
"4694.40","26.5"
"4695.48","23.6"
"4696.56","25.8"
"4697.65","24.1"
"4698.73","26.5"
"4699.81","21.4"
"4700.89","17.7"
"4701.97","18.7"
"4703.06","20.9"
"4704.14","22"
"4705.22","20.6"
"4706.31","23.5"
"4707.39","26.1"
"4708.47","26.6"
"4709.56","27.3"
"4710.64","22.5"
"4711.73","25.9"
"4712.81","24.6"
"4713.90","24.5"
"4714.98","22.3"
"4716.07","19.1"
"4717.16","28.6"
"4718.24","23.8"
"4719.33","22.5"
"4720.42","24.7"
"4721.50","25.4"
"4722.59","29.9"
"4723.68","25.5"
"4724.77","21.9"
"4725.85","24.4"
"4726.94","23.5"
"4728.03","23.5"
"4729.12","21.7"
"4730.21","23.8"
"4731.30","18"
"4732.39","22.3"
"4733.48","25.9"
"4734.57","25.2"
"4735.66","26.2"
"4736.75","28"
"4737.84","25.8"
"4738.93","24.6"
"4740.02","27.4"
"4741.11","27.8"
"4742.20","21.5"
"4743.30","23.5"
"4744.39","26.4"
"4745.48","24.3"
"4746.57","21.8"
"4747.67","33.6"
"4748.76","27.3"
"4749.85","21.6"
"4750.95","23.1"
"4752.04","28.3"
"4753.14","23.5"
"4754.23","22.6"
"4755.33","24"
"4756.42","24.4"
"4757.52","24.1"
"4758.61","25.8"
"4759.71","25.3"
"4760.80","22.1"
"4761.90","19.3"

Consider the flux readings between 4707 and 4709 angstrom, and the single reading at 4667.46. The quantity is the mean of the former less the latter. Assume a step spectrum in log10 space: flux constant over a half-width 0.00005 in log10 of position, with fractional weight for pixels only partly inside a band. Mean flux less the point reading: 3.4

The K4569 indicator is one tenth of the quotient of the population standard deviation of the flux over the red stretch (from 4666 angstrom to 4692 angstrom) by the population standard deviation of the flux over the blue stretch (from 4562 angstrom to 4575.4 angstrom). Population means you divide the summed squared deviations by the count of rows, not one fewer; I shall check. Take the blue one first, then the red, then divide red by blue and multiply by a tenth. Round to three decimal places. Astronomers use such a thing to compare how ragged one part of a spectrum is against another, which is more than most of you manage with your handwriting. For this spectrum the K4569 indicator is 0.078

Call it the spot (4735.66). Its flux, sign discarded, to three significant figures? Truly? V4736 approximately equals 26.2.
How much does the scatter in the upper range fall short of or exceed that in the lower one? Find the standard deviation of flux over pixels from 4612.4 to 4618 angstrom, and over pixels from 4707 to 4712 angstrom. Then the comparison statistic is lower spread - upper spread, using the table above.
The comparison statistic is -0.1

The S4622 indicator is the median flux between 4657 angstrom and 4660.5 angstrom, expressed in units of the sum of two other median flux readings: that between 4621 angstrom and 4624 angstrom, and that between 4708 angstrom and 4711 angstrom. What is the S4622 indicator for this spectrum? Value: 0.495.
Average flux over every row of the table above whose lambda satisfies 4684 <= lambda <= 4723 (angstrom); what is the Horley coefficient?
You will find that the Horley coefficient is 24.3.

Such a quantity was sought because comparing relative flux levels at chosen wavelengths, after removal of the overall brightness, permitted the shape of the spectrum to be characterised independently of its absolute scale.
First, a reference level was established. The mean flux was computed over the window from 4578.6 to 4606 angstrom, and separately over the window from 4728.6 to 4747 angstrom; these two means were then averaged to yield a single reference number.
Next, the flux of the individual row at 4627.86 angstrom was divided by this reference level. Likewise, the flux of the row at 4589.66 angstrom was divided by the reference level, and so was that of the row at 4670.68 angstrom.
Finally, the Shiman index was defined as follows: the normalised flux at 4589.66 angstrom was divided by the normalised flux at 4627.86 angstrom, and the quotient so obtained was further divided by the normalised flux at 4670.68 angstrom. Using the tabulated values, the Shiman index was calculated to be 1.22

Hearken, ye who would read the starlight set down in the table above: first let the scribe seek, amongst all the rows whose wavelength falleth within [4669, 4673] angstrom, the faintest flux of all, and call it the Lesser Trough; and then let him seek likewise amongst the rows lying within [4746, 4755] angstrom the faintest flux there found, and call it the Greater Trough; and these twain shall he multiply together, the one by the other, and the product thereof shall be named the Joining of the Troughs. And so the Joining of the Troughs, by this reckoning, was 359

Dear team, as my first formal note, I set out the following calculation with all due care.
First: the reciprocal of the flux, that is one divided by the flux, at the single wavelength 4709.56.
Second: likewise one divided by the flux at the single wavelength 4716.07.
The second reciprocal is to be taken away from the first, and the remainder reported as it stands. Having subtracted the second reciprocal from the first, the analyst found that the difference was -0.016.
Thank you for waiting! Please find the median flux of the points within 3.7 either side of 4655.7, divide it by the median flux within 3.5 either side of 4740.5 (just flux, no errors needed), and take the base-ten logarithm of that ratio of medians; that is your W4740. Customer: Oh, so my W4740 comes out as -0.04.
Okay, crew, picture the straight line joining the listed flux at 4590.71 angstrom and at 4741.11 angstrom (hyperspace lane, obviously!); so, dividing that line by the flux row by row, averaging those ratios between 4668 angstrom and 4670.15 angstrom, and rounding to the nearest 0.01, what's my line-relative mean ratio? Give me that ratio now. 0.96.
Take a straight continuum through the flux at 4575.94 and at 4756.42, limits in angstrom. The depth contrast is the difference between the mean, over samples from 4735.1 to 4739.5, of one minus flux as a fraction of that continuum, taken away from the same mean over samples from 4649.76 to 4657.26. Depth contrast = 0.12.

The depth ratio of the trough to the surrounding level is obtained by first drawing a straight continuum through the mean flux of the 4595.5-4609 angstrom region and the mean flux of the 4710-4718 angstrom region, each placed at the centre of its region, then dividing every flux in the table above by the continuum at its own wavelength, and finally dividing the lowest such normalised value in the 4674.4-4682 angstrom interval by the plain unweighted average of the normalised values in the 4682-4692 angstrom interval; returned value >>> 0.81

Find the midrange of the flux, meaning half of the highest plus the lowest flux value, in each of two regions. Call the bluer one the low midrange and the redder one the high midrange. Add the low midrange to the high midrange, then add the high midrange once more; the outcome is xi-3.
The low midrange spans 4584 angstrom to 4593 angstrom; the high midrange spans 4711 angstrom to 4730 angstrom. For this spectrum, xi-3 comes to 73.2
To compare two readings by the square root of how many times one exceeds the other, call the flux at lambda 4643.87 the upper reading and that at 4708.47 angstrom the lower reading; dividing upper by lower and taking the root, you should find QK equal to 0.98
